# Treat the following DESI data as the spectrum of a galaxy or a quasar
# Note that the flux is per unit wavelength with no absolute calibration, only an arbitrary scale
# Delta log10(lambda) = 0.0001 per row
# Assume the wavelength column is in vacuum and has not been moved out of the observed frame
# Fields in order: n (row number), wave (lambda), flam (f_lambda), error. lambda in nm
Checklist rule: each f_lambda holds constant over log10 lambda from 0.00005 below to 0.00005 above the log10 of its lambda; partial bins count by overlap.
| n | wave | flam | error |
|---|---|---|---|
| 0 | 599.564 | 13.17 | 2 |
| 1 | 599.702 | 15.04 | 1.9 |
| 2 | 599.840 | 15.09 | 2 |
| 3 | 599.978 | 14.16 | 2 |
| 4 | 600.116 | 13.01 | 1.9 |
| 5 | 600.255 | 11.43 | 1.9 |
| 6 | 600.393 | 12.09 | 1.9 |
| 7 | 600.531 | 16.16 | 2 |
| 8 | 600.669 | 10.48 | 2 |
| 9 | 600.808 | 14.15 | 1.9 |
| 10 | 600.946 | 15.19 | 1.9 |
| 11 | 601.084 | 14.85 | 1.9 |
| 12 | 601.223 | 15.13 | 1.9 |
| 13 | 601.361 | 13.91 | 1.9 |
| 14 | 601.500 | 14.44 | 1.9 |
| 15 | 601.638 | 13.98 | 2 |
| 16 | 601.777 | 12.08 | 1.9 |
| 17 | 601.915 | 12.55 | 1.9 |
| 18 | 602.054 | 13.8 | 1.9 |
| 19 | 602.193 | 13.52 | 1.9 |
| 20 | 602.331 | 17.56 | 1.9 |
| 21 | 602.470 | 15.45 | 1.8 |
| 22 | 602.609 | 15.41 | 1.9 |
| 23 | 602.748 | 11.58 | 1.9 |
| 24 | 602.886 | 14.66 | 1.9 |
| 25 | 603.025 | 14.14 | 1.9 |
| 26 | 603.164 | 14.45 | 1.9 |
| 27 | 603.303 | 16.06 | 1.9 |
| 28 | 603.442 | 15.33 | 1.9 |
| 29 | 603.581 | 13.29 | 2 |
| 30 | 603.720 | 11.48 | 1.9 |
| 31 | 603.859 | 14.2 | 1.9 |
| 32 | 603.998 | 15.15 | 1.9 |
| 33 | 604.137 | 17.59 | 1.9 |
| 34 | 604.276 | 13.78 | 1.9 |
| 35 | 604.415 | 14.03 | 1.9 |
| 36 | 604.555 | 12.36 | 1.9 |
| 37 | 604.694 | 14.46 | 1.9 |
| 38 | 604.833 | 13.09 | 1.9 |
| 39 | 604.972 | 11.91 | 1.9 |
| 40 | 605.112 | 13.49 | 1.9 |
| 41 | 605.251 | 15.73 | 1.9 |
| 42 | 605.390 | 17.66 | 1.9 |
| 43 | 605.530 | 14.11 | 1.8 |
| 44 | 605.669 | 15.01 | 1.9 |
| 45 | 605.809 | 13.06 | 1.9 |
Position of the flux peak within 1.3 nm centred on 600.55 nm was 600.531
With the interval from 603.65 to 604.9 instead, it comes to 604.137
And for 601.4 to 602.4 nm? 602.331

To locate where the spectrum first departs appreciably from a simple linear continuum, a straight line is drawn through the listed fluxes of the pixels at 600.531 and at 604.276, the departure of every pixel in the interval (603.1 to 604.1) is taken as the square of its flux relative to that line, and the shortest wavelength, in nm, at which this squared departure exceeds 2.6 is 603.303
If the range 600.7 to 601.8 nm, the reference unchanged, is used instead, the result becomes 600.808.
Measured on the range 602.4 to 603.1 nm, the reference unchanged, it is 602.748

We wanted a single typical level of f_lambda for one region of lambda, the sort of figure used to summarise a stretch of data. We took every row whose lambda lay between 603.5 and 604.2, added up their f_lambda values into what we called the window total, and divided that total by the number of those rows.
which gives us 14.3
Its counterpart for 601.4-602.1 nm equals 13.4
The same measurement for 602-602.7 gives 15.1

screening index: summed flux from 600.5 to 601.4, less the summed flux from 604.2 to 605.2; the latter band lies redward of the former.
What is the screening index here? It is 7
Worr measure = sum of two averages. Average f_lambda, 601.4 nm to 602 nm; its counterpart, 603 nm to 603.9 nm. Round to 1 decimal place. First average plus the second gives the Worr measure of 27.4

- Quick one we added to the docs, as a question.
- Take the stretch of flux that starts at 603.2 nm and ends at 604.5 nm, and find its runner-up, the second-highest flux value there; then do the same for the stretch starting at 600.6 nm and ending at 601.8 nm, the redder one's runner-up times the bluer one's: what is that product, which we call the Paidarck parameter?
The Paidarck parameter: 243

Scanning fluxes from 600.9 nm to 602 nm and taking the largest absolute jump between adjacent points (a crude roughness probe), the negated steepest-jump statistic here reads -1.9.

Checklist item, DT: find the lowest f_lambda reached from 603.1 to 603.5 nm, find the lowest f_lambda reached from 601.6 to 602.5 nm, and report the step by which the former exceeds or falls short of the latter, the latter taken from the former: 2.4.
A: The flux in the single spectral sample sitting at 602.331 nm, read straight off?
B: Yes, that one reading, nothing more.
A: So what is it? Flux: 17.56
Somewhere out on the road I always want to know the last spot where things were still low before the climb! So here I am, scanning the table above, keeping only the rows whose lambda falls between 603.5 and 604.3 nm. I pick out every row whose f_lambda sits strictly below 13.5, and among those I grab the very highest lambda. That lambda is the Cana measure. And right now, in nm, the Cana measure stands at 603.720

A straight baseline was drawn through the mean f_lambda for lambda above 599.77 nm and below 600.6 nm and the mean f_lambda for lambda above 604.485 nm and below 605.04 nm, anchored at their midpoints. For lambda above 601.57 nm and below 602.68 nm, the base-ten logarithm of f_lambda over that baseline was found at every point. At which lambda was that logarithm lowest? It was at 601.777 nm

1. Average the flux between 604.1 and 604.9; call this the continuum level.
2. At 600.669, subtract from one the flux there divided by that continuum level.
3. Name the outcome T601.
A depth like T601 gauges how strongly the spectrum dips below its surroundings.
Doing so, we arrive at 0.26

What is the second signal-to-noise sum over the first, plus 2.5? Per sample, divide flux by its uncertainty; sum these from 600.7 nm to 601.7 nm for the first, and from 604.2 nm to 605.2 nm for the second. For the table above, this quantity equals 3.4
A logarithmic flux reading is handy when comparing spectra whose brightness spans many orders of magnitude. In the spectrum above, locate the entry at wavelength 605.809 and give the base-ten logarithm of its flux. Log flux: 1.12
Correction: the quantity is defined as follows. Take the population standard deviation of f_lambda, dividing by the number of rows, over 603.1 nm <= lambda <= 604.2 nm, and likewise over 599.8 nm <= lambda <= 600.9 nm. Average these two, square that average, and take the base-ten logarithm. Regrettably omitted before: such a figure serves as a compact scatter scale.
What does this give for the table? 0.49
